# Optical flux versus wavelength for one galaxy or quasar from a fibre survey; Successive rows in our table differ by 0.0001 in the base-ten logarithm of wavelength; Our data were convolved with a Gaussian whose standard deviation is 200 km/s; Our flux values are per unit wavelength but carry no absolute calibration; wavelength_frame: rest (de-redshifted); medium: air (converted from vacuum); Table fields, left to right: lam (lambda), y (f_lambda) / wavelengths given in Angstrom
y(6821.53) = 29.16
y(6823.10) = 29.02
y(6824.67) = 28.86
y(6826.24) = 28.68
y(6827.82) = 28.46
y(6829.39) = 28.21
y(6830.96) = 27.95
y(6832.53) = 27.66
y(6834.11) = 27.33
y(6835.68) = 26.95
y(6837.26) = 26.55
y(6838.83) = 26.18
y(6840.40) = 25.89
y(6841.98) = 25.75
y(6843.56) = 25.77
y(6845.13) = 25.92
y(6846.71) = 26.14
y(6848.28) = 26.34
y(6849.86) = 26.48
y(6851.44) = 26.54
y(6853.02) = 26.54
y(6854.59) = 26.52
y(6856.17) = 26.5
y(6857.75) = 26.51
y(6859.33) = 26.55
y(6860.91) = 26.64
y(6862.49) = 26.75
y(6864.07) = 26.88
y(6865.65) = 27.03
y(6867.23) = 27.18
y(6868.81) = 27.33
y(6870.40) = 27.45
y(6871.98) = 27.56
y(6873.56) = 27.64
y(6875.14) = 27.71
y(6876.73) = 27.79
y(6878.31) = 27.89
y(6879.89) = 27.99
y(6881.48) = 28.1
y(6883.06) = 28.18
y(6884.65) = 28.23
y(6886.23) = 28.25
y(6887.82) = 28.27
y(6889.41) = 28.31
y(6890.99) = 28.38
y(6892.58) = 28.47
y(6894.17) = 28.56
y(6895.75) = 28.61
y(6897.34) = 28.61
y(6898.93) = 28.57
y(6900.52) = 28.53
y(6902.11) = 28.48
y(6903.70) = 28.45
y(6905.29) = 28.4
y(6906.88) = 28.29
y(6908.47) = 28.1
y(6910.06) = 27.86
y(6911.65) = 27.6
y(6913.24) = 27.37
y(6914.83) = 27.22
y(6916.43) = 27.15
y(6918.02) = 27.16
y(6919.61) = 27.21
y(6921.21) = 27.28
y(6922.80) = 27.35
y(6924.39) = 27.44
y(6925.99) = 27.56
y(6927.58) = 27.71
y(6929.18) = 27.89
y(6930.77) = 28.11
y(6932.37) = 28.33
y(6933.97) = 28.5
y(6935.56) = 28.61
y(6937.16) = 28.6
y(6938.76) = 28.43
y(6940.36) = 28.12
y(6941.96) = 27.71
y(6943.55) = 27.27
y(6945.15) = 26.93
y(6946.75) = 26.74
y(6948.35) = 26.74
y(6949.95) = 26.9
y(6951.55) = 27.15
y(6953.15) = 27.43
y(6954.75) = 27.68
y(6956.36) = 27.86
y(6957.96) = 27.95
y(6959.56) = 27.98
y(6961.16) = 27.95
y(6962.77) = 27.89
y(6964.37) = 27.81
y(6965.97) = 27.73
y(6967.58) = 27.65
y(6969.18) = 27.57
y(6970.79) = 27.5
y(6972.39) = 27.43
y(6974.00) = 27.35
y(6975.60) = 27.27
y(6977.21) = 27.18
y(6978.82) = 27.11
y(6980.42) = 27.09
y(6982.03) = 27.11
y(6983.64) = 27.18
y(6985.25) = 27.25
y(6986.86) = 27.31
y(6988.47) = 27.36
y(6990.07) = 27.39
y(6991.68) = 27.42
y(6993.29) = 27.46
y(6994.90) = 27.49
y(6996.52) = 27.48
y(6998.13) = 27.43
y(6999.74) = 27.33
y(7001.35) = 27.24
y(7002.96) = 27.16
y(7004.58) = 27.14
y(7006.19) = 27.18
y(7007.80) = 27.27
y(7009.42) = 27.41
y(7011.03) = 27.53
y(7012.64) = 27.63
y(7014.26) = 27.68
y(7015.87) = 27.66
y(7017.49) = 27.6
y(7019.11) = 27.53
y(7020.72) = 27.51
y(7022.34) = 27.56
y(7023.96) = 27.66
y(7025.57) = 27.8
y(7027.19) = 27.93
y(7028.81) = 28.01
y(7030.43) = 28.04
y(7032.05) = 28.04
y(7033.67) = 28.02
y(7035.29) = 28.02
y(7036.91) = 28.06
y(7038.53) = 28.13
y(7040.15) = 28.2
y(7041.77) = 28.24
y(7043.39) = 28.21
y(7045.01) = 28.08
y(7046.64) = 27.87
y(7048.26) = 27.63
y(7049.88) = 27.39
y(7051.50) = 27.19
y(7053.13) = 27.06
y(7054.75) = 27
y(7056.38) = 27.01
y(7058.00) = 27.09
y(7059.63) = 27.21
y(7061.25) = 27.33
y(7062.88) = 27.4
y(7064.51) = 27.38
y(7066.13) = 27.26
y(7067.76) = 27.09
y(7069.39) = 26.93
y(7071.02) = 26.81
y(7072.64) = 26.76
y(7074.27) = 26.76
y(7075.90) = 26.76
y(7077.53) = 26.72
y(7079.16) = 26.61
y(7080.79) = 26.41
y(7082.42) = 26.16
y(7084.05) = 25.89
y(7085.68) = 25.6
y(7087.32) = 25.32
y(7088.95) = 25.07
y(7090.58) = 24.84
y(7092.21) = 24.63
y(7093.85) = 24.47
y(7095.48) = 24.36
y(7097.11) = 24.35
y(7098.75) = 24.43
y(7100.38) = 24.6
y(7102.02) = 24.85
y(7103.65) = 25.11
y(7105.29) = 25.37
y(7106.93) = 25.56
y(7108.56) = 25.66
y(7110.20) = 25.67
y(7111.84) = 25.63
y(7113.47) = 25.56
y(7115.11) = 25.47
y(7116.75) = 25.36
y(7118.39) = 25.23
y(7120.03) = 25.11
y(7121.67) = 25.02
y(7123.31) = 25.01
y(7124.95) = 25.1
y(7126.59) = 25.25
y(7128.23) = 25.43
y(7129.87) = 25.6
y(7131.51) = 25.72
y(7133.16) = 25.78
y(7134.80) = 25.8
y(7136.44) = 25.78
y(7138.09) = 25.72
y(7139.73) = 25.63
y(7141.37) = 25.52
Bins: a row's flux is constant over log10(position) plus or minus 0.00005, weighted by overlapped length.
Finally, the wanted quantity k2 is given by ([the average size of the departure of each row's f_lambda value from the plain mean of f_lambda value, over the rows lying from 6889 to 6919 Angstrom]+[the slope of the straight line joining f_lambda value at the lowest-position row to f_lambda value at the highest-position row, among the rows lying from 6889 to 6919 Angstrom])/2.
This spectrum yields 0.207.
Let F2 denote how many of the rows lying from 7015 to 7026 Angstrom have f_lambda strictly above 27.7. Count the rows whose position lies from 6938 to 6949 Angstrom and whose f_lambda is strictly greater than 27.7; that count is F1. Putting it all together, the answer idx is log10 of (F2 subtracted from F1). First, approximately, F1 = 3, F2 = 1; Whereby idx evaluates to 0.30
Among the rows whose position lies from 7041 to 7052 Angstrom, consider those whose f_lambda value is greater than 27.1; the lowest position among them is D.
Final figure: 7041.77 Angstrom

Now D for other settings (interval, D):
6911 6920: 6911.65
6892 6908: 6892.58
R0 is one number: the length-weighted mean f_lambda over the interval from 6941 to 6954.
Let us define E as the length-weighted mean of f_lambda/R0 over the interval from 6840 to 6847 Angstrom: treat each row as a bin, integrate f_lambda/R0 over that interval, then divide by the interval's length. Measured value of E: 0.95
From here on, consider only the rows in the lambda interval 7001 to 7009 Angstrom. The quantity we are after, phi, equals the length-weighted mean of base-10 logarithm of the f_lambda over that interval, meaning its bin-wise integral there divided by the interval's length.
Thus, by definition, 1.43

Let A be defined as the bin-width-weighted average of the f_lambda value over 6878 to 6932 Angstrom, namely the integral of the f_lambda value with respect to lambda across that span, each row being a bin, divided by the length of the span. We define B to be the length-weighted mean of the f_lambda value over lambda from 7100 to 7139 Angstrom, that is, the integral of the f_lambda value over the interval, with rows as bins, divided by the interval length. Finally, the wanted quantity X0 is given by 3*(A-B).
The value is 8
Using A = 28.0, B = 25.4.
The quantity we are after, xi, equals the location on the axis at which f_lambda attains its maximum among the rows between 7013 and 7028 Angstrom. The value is 7027.19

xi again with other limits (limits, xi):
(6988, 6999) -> 6994.90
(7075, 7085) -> 7075.90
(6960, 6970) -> 6961.16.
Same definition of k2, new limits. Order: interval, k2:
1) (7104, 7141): 0.113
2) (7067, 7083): 0.061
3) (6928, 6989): 0.208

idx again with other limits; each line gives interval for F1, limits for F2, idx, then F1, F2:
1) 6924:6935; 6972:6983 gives 0.70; 5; 0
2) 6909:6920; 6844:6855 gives 0.00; 1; 0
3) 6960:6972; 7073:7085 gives 0.60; 4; 0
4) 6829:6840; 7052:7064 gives 0.30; 2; 0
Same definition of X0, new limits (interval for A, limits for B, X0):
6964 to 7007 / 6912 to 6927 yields 0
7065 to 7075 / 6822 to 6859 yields 0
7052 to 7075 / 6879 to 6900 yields -4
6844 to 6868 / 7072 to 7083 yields 0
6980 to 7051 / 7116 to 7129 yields 7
